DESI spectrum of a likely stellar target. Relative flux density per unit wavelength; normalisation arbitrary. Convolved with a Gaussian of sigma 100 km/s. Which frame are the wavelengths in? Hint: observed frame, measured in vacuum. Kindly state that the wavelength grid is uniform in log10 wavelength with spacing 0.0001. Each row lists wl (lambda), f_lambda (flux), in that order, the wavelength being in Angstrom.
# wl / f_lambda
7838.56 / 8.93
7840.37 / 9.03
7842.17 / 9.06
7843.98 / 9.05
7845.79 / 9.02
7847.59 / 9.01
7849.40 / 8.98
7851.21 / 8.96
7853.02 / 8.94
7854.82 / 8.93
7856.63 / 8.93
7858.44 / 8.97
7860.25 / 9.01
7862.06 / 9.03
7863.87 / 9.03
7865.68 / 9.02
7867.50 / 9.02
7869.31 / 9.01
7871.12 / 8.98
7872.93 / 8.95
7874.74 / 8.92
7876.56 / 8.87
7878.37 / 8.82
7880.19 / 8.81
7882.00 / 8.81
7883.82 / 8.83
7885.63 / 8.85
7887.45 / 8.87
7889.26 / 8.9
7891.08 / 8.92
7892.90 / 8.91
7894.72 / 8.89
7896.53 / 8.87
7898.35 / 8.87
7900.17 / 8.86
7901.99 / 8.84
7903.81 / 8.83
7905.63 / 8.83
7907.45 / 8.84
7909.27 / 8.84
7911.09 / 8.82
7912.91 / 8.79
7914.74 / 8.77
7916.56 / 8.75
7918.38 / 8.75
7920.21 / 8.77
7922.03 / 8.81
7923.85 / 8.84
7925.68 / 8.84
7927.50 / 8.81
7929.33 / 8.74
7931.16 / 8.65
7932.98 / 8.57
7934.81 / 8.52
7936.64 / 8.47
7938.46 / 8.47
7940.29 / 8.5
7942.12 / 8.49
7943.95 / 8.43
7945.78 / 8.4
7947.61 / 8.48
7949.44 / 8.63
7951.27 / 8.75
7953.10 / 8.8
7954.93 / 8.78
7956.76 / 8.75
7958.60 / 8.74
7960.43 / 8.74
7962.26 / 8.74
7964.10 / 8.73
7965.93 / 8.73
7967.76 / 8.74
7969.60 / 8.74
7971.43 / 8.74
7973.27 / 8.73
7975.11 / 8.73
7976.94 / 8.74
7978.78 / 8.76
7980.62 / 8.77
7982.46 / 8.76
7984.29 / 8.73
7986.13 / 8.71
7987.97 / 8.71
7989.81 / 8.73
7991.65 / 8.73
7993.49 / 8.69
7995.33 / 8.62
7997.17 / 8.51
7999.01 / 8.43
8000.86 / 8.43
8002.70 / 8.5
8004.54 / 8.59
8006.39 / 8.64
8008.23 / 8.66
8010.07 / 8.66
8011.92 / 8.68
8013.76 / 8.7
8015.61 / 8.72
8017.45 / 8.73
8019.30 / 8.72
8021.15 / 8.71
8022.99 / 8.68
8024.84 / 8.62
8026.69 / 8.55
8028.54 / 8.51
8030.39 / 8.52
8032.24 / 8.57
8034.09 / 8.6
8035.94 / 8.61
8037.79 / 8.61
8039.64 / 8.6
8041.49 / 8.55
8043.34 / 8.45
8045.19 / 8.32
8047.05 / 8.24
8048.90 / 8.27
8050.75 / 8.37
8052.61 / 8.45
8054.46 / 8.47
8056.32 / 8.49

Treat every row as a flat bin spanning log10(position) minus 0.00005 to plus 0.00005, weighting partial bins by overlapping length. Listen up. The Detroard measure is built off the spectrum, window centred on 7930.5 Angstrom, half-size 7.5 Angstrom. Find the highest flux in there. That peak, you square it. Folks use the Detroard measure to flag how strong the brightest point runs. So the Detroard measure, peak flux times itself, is 78.1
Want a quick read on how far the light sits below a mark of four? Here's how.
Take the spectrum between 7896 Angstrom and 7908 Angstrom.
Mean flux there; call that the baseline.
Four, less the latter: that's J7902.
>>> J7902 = -4.85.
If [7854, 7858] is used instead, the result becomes -4.93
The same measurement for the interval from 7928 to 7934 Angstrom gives -4.65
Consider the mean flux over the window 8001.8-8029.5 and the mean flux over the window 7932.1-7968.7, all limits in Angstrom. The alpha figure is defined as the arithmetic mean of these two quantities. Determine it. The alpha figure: 8.63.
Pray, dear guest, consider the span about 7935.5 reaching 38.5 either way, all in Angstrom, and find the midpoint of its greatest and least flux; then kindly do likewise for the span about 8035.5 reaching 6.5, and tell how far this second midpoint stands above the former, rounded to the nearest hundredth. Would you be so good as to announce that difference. -0.07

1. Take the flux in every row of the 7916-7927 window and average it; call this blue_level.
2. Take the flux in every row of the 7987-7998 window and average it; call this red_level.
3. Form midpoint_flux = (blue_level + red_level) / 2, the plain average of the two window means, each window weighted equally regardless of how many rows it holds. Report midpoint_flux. 8.73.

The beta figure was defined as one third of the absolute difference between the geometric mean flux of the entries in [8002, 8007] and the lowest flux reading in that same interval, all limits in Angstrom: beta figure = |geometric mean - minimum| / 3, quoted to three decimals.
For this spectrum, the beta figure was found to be 0.025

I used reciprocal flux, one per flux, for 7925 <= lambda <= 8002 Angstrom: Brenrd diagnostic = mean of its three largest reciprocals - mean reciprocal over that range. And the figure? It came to 0.0033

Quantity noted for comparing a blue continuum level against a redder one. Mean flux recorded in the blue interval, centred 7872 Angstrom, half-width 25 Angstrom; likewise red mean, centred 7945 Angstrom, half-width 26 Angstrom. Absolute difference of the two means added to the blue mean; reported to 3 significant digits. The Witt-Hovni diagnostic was 9.19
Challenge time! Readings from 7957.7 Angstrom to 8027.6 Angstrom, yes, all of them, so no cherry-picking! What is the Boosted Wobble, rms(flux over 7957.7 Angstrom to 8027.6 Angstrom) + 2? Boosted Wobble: 10.7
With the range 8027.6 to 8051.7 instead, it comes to 10.5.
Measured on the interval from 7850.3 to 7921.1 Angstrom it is 10.9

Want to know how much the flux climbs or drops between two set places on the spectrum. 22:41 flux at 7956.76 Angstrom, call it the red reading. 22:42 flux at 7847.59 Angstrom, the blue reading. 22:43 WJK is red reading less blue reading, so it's -0.26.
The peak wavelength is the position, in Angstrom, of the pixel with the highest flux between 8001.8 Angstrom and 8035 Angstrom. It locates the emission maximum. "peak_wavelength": 8017.45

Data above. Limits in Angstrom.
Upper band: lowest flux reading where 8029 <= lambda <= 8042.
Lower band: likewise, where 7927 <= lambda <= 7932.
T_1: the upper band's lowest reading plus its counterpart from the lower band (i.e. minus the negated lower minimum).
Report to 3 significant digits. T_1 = 17.2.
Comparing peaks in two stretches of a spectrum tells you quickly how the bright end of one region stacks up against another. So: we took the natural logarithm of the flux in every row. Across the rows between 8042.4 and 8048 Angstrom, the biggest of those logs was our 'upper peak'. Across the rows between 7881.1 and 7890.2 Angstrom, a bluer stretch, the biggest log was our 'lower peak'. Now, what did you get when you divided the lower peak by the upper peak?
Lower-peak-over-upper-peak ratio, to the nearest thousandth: 1.024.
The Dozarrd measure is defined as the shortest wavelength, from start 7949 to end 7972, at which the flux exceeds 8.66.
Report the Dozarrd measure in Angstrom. 7951.27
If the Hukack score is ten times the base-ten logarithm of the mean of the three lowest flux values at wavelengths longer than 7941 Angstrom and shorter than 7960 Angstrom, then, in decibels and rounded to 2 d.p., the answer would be 9.26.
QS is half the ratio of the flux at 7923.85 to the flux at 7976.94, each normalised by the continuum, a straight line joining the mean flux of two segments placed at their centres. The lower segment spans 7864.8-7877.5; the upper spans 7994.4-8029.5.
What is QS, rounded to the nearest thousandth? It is 0.498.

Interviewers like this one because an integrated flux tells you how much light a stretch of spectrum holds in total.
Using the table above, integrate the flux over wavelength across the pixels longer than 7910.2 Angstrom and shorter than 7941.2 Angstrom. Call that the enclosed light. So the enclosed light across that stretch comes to 270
